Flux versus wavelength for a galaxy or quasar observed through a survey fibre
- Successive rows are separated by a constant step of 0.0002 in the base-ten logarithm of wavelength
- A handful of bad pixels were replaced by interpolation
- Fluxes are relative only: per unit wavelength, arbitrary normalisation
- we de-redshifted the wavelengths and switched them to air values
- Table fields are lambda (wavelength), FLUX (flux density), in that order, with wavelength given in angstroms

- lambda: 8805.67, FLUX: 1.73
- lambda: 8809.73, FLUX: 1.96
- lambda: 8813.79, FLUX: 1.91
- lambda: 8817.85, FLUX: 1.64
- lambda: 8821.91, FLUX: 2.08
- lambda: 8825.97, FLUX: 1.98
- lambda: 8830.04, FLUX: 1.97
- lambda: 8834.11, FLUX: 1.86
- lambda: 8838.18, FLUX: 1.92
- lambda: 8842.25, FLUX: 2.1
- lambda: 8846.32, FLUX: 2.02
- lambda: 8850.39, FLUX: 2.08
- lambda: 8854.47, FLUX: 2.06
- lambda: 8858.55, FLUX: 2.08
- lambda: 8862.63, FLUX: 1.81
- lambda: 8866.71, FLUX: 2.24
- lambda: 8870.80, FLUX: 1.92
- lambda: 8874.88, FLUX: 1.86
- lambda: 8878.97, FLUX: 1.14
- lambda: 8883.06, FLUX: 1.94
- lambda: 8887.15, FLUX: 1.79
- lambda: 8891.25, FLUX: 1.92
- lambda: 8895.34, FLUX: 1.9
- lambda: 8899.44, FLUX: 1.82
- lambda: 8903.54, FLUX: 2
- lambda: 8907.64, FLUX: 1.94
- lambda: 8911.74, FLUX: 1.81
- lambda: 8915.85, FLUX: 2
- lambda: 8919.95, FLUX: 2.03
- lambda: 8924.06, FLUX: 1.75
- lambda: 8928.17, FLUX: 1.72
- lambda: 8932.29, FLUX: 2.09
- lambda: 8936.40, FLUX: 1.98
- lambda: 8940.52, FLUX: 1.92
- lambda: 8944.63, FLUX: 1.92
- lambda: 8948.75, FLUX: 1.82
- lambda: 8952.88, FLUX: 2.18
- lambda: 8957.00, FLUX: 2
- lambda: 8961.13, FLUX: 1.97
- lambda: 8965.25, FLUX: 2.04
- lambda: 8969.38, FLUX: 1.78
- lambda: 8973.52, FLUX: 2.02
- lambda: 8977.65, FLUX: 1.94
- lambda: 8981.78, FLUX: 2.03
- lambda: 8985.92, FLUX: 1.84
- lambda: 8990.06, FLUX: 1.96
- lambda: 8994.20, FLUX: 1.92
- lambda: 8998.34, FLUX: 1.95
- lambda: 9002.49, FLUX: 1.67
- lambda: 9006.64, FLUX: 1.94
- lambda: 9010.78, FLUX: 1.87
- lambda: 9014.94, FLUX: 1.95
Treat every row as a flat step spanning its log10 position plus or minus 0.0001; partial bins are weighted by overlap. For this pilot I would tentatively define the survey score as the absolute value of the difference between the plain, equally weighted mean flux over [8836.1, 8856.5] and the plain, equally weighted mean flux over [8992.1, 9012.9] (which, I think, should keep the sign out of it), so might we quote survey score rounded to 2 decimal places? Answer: 0.17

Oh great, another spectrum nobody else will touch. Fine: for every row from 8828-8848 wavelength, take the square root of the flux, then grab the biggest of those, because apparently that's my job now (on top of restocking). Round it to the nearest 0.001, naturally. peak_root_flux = 1.449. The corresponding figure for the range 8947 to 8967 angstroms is 1.476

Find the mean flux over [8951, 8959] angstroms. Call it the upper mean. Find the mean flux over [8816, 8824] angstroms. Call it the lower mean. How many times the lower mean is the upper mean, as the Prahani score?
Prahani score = 1.12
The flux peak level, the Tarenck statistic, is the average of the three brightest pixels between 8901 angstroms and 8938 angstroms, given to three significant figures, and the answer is 2.04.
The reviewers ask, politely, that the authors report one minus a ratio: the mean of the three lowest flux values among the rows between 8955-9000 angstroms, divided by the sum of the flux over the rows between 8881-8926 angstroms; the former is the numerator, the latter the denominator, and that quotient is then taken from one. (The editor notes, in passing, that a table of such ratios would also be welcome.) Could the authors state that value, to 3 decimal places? 0.912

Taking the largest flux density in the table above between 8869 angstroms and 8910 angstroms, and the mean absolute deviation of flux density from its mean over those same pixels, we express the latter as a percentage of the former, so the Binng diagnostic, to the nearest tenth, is 7.2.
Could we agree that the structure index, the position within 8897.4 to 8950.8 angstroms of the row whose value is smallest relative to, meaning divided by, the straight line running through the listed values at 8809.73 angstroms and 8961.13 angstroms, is 8928.17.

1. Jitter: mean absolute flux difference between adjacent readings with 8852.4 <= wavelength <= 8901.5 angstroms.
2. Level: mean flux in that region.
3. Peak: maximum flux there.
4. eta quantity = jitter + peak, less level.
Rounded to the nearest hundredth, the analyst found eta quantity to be 0.64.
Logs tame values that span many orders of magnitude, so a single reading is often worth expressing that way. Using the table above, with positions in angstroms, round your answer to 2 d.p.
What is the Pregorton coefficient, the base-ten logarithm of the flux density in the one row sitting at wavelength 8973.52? 0.31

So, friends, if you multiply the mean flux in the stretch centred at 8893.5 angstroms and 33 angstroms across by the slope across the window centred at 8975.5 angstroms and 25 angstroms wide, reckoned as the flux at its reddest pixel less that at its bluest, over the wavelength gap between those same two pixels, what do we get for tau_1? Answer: -0.017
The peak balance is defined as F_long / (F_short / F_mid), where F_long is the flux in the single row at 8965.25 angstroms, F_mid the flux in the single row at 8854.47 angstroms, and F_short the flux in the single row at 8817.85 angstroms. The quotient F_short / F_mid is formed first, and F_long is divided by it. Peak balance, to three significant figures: 2.56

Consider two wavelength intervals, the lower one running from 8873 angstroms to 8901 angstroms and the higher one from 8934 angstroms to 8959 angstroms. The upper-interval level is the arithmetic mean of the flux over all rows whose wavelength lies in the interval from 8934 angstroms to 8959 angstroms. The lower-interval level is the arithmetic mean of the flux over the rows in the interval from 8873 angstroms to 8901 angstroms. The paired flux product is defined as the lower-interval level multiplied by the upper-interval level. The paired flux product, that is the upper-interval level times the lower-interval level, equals 3.48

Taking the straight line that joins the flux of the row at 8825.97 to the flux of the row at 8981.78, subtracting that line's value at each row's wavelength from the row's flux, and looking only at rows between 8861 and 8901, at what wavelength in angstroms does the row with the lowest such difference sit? 8878.97 angstroms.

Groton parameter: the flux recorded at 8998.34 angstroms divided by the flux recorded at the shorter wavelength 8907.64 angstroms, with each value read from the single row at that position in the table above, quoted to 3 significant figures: 1.01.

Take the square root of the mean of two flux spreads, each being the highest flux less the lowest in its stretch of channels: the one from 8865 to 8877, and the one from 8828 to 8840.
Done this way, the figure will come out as 0.49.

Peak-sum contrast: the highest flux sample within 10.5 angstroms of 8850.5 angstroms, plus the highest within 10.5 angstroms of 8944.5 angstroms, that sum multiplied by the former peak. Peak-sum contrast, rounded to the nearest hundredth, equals 8.99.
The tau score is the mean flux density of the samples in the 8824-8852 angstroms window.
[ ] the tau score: 1.99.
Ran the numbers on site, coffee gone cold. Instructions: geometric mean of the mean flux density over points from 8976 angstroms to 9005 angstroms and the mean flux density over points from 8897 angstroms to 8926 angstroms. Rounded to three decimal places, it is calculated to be 1.904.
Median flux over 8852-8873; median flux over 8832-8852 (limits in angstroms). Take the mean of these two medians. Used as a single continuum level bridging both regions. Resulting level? 2.04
